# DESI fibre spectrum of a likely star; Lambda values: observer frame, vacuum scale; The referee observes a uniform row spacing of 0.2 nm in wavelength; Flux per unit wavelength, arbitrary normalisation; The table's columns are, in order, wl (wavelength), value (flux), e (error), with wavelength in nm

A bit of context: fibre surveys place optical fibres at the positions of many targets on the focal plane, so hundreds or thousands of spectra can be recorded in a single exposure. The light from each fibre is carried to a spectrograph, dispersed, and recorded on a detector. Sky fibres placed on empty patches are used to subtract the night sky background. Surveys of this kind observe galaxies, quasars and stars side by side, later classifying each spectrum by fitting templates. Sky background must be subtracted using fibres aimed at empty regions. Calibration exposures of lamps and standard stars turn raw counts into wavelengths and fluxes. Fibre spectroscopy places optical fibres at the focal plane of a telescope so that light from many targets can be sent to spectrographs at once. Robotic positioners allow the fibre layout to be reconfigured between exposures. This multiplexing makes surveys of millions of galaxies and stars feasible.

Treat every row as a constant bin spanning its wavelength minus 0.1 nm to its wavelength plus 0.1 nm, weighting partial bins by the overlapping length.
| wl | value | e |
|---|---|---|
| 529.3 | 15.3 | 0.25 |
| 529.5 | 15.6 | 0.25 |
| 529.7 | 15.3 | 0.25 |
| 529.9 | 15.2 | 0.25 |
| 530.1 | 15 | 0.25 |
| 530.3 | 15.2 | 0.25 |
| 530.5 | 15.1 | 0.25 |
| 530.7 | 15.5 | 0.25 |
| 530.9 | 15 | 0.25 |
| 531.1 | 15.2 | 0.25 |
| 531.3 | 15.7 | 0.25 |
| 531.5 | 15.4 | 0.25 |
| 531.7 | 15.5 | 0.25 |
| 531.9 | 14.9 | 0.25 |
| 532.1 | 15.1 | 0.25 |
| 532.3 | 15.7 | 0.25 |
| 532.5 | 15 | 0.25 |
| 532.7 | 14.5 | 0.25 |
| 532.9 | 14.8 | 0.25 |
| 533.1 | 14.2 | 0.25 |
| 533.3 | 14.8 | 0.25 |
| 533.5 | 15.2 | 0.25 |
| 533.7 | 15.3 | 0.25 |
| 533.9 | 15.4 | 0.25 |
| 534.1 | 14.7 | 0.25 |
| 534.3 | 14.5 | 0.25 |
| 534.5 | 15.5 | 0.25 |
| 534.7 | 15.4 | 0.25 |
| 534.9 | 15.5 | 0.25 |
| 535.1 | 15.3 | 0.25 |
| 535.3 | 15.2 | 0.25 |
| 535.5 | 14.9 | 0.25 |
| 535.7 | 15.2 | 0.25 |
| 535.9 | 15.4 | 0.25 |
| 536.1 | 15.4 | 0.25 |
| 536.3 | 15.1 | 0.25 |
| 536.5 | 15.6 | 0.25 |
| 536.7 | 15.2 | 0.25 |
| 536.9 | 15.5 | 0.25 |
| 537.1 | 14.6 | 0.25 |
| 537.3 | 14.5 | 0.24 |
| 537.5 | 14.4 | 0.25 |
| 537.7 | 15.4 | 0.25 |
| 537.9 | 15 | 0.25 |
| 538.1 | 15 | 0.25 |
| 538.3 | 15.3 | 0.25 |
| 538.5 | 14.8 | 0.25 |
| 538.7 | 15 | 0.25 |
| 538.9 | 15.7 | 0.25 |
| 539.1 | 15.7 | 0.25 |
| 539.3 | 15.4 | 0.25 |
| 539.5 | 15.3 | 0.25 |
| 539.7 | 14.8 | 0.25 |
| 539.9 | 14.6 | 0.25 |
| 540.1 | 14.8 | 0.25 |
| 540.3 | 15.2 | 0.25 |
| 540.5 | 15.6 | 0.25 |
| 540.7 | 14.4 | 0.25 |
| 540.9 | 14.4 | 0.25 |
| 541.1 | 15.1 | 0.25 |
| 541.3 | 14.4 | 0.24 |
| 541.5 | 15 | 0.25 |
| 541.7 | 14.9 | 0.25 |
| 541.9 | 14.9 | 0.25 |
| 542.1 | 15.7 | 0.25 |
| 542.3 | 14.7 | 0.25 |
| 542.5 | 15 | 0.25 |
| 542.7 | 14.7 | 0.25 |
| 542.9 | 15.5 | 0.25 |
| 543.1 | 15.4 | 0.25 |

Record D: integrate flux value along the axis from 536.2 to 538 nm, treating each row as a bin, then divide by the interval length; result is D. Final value 15.0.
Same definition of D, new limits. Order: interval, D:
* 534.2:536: 15.2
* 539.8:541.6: 14.8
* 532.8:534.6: 14.9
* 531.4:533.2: 15.0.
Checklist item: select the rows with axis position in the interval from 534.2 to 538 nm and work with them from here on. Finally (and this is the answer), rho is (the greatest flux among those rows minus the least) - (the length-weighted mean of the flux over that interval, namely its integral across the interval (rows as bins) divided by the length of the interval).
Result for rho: -13.9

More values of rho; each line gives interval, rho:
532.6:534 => -13.7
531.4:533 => -13.9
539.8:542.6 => -13.6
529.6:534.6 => -13.6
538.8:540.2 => -14.1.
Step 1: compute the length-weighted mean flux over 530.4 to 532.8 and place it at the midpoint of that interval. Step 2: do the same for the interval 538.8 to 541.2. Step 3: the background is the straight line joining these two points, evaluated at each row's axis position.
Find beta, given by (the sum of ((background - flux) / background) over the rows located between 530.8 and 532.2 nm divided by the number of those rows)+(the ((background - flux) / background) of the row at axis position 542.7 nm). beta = 0.020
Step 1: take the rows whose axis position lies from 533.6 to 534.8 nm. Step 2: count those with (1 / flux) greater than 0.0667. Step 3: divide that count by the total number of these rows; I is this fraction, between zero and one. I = 0.333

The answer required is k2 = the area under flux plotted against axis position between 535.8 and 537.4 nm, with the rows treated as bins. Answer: 24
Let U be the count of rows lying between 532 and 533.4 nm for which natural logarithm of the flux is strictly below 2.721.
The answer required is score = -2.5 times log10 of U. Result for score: -1.9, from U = 6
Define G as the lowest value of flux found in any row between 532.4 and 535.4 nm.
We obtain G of 14.2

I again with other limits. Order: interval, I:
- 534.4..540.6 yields 0.258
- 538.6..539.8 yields 0.167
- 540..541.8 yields 0.556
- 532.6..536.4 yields 0.368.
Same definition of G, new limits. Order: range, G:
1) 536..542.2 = 14.4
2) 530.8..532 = 14.9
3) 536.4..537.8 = 14.4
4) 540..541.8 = 14.4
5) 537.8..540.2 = 14.6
